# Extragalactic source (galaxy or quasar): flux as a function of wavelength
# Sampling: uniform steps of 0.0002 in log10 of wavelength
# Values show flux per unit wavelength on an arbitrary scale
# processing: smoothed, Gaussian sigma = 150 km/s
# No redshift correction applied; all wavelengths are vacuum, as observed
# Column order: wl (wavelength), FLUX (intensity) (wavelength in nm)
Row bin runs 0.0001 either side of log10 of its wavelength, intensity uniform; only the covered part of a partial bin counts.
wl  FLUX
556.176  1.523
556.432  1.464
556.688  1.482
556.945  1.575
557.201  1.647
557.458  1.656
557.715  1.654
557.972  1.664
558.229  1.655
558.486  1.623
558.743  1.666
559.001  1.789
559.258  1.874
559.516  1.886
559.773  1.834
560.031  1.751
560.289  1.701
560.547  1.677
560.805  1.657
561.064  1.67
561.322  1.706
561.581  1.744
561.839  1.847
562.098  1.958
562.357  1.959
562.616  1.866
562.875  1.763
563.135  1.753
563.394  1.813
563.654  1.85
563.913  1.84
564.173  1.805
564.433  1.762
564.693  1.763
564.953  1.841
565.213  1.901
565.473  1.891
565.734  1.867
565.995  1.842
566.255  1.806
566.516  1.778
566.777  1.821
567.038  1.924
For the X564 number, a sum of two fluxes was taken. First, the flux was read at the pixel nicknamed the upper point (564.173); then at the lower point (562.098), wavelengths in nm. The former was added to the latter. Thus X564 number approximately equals 3.8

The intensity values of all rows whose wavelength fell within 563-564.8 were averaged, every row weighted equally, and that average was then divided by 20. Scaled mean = 0.090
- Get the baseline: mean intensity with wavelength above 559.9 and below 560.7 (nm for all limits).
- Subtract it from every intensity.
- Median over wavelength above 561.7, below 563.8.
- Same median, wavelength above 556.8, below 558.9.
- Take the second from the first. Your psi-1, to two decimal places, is 0.19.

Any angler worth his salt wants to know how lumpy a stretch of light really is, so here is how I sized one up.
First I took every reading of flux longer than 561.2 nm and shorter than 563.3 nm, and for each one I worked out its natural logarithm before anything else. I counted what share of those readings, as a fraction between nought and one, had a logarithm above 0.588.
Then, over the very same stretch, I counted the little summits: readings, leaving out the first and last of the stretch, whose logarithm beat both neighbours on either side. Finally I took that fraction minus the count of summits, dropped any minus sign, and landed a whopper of 0.50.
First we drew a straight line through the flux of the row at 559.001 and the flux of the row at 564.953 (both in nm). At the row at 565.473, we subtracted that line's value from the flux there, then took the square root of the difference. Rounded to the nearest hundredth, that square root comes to 0.21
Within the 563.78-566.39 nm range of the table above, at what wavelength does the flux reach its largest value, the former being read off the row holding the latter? 565.213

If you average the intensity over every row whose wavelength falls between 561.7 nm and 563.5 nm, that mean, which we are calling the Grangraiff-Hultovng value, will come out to 1.851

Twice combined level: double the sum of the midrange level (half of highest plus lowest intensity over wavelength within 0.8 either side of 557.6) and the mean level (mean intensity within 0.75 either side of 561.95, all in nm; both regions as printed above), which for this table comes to 6.9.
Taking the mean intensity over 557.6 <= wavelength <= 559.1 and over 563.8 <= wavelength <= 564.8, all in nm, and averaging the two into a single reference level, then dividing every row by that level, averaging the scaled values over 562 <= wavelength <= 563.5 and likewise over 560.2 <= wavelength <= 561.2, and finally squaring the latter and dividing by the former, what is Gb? 0.88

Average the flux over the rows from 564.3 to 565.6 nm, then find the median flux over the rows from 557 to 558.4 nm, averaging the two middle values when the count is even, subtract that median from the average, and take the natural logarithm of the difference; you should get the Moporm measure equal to -1.73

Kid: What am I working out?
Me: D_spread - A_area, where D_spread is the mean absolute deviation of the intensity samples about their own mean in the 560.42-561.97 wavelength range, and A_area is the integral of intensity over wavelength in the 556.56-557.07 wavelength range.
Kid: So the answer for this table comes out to -0.73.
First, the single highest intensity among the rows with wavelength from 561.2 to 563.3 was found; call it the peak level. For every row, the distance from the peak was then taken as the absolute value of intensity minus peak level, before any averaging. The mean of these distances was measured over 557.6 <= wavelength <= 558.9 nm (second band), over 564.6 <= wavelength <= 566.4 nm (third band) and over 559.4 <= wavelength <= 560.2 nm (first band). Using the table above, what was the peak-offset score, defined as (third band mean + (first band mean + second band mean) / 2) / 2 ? 0.17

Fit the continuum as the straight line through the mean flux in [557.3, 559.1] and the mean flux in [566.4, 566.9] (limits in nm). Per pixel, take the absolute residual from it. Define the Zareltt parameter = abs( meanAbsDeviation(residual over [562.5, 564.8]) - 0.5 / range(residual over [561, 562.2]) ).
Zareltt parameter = 2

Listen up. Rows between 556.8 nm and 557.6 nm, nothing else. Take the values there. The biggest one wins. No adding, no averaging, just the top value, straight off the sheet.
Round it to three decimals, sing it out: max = 1.656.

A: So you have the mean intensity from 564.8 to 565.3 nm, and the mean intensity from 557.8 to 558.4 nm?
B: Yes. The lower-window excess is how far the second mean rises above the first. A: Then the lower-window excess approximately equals -0.21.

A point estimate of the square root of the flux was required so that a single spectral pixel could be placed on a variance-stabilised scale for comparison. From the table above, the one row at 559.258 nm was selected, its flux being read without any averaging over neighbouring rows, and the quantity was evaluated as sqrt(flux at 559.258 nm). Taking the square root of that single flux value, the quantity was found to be 1.37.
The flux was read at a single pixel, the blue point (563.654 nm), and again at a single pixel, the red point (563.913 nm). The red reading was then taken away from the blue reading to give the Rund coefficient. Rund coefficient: 0.01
